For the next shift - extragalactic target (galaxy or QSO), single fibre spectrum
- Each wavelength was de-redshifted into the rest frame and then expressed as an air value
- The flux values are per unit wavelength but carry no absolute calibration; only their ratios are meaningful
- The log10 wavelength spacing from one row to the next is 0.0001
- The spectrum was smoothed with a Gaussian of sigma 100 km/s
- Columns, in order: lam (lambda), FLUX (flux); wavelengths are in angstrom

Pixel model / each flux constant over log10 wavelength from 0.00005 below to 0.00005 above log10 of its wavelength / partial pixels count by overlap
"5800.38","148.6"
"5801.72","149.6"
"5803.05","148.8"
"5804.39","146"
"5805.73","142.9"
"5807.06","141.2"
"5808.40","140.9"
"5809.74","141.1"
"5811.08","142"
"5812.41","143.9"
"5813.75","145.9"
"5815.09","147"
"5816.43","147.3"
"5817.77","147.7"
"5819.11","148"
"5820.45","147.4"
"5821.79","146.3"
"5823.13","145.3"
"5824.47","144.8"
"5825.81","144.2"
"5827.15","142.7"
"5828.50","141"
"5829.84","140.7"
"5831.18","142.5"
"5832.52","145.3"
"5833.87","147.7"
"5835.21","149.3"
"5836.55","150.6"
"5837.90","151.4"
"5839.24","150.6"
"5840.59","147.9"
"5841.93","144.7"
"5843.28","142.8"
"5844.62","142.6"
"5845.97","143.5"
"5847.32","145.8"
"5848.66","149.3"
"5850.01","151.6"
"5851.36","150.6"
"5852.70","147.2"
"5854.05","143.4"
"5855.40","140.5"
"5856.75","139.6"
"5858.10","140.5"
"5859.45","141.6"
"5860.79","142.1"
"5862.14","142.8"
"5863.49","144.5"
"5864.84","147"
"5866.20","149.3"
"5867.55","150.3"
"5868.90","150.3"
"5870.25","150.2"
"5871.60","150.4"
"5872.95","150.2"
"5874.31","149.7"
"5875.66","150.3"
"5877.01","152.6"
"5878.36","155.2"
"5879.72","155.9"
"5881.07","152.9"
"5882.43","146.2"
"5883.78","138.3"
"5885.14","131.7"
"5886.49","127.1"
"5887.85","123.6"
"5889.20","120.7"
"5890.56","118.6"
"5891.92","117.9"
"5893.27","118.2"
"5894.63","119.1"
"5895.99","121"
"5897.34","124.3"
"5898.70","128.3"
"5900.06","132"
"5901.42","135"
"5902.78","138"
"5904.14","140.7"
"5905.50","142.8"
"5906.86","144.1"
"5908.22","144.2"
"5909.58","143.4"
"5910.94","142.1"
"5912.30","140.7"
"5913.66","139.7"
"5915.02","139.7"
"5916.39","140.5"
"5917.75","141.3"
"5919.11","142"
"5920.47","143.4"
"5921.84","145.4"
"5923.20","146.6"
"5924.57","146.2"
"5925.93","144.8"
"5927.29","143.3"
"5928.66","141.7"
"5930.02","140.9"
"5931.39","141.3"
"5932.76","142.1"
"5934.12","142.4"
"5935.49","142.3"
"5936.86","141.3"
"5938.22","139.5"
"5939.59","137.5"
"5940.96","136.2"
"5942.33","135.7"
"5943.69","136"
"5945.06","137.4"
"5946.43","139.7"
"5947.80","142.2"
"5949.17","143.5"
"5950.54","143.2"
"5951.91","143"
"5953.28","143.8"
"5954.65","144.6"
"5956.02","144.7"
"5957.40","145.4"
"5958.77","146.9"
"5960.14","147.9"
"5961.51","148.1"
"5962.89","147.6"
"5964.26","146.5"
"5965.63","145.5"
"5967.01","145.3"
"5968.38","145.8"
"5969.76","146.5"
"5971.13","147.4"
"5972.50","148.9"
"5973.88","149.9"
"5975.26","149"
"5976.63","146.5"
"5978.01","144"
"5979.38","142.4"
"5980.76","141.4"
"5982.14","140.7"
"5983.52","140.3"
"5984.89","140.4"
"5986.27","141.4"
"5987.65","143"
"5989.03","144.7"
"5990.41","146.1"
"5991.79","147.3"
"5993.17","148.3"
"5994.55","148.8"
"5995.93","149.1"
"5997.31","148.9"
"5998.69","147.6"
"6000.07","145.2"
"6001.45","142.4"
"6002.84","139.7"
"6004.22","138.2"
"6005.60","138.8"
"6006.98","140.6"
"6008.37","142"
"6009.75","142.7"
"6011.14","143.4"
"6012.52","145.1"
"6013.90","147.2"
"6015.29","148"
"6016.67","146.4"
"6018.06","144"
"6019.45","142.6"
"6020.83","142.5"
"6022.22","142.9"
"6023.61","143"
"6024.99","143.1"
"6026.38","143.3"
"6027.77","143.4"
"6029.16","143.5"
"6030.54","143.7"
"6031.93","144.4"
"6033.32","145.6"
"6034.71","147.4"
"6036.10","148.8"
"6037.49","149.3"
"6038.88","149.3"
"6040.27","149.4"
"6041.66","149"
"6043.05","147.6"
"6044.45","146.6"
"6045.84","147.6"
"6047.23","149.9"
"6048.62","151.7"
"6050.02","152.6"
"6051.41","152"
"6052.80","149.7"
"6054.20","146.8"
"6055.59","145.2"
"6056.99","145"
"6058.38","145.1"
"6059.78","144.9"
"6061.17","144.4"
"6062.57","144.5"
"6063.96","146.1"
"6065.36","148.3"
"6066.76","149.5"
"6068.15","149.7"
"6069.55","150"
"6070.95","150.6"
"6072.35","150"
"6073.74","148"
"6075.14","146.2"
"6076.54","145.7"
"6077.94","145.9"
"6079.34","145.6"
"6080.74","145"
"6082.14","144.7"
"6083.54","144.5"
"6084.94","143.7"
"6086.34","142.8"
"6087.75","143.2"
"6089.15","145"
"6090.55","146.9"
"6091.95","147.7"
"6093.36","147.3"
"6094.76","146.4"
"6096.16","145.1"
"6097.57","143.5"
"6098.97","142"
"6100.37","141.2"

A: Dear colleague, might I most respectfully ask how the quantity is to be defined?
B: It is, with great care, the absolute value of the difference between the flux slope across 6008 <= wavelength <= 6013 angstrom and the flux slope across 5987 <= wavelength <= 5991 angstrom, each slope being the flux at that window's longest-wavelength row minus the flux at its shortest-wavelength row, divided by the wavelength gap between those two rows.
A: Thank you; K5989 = 0.38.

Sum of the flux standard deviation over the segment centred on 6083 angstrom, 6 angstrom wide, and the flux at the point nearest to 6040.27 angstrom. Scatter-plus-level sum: 150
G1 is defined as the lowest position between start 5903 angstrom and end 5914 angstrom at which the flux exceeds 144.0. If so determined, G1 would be 5906.86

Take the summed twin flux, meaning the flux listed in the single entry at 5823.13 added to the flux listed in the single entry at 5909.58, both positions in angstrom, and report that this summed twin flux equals 289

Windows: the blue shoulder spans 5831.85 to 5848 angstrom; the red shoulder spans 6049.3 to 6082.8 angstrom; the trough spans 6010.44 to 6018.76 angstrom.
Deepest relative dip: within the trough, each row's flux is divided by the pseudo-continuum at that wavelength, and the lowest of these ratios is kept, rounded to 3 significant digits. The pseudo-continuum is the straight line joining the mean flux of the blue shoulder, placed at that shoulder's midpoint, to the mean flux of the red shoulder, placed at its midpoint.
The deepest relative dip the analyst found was 0.974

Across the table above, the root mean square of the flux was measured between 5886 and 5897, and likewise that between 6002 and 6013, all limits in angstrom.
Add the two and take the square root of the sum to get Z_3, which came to 16.2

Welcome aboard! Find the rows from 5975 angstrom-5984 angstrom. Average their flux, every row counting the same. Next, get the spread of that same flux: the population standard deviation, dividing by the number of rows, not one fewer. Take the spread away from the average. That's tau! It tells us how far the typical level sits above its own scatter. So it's 140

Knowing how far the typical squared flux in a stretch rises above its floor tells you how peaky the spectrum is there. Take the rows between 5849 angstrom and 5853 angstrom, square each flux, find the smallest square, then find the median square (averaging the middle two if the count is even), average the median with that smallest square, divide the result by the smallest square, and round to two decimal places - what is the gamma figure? 1.02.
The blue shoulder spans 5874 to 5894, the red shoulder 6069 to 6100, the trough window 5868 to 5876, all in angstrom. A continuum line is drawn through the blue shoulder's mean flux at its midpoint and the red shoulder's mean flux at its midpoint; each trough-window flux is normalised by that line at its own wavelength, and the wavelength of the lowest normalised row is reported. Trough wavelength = 5874.31 angstrom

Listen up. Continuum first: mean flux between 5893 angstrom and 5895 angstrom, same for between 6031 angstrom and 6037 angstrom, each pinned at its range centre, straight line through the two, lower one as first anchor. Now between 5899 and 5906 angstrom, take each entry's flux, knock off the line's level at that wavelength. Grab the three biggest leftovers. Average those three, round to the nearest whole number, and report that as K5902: 20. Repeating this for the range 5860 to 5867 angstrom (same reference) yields 34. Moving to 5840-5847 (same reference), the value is 37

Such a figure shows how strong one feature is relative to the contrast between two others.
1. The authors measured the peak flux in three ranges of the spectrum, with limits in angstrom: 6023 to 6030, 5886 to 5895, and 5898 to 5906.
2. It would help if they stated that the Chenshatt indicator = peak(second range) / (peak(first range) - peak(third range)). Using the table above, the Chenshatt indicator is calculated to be 182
